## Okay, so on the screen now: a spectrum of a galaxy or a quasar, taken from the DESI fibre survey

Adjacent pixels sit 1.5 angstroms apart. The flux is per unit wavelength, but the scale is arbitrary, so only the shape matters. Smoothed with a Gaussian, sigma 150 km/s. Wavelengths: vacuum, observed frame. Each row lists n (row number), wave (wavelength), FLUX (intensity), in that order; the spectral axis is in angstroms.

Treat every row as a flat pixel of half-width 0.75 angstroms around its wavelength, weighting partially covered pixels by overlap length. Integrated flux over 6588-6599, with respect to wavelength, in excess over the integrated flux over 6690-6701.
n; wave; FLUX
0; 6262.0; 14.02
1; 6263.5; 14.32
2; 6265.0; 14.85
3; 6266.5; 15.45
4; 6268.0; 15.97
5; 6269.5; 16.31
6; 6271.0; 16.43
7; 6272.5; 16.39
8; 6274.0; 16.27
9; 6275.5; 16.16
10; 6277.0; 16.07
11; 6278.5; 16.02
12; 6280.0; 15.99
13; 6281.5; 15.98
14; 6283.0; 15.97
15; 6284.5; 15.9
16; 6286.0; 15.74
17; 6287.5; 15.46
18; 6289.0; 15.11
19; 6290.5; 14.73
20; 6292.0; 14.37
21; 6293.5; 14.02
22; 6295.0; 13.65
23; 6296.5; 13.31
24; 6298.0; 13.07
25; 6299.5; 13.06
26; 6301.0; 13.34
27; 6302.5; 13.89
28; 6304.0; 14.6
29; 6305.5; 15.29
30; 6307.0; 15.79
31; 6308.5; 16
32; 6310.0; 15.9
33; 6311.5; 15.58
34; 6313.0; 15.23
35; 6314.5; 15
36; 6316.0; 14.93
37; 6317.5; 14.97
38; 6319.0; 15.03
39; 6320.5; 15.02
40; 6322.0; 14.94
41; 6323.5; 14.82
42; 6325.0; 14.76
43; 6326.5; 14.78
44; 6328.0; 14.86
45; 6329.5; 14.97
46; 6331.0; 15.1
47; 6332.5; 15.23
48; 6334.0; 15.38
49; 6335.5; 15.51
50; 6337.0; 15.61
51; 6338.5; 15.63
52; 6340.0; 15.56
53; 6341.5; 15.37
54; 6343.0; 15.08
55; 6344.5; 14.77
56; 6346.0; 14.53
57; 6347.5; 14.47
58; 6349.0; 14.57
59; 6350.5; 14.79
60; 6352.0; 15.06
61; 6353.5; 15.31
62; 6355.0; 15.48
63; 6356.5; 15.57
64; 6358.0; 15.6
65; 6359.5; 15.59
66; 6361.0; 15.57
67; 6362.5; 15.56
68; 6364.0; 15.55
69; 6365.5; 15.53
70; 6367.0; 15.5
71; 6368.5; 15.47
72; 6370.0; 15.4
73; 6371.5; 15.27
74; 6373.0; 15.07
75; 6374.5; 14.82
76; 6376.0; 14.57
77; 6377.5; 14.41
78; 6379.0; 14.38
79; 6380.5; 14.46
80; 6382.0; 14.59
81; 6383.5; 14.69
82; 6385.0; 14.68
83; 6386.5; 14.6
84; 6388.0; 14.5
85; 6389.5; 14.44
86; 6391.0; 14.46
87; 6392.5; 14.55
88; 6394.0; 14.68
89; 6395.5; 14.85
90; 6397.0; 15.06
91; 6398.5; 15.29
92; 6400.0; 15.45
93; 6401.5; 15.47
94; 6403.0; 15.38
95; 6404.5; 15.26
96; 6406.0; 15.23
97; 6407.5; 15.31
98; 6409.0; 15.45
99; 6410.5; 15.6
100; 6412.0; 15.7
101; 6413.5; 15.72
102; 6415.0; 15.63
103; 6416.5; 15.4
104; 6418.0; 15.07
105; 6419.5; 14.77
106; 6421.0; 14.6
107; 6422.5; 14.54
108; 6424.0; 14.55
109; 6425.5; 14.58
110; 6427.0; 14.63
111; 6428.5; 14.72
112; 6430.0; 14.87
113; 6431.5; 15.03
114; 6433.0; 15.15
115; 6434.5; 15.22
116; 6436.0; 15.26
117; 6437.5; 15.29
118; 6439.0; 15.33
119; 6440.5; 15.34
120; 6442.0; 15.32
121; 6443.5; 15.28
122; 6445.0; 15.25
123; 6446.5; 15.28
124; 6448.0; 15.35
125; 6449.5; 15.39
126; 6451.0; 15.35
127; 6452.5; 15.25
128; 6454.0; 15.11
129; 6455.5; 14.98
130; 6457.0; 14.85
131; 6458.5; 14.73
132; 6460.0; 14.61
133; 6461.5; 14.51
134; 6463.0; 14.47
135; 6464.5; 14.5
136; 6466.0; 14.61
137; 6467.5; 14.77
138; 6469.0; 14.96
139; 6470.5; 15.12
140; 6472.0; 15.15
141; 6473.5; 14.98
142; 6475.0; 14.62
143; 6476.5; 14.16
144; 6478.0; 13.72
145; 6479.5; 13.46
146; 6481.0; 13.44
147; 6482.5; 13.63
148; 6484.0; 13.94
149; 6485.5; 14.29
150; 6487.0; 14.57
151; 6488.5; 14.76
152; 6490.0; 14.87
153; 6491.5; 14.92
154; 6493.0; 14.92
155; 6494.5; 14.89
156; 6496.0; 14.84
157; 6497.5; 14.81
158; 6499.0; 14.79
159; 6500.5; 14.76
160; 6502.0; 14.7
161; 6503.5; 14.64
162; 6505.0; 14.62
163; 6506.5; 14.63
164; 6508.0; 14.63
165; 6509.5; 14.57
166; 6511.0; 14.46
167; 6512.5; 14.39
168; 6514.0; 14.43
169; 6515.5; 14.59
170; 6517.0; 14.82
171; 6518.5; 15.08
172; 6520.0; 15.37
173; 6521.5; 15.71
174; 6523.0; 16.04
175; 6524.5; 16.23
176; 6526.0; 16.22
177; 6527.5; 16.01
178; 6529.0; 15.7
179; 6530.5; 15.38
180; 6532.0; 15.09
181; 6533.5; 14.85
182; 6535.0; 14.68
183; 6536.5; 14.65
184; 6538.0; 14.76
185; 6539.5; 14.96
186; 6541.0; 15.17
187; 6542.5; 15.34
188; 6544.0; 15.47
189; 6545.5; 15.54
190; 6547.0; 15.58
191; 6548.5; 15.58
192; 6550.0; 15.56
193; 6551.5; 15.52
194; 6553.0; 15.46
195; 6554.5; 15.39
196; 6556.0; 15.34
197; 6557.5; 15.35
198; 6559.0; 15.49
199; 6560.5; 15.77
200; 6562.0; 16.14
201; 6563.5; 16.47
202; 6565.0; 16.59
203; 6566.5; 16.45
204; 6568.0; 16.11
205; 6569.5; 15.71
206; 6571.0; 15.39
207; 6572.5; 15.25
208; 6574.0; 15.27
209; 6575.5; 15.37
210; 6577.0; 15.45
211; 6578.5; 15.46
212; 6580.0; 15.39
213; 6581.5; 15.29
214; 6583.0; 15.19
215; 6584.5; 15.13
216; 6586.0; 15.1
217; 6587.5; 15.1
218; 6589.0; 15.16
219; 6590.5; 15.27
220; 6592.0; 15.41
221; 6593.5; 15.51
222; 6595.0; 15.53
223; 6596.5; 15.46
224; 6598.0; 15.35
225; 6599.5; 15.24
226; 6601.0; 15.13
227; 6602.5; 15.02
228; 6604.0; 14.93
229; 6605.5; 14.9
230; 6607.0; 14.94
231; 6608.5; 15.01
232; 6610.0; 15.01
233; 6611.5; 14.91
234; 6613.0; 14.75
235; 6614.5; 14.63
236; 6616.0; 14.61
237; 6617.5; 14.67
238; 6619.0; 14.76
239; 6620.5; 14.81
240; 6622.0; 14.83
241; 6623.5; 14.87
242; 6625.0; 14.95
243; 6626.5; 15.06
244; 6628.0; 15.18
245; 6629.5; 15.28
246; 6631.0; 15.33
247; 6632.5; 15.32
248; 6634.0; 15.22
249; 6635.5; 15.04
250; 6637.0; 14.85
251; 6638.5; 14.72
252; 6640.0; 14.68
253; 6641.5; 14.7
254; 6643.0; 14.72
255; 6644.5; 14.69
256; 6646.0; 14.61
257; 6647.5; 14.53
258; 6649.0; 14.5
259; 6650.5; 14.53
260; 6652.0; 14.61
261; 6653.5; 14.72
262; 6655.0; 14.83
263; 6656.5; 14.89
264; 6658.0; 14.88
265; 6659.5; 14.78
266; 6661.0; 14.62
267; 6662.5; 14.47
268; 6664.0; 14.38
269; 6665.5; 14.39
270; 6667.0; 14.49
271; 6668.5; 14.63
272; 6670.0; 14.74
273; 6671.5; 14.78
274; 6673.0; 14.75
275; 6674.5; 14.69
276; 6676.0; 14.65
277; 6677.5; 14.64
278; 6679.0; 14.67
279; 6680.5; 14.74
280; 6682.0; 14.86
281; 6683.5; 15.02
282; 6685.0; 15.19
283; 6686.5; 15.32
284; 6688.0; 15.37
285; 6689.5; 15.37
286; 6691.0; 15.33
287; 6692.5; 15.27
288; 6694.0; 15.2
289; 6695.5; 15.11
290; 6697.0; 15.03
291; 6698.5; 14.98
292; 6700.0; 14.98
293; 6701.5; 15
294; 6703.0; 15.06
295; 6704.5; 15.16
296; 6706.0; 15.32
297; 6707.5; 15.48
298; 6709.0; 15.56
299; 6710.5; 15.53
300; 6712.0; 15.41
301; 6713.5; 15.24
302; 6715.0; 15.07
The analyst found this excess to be 2.7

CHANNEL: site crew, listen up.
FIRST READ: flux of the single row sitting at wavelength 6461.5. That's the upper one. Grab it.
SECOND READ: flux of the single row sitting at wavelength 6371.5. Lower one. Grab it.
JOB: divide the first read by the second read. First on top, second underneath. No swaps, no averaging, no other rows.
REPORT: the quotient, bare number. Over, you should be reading 0.95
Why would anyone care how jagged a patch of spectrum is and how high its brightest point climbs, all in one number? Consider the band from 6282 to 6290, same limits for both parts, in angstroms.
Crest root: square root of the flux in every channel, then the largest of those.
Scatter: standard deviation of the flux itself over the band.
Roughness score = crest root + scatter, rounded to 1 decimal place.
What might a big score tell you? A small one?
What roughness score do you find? 4.3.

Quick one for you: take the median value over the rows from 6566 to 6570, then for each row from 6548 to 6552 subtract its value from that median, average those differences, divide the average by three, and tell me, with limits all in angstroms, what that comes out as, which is 0.19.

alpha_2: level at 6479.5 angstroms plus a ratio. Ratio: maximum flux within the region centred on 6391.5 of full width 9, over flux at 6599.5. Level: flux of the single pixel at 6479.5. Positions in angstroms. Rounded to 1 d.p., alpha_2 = 14.4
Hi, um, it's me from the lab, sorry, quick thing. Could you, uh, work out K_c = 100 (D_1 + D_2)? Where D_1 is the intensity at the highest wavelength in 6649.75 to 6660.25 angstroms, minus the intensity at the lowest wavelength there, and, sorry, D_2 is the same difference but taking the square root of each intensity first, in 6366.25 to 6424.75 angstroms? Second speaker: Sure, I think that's 13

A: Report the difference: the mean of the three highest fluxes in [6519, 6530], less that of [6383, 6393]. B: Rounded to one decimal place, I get 1.5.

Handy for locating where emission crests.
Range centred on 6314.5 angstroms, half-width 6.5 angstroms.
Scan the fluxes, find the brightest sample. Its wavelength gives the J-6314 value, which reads 6308.5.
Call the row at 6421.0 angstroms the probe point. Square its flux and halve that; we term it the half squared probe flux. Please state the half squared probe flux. 107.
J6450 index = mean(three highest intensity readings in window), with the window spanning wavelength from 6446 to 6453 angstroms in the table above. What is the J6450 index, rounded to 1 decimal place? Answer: 15.4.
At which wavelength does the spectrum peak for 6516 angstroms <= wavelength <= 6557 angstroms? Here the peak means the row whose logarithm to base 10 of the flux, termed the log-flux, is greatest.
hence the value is 6524.5 angstroms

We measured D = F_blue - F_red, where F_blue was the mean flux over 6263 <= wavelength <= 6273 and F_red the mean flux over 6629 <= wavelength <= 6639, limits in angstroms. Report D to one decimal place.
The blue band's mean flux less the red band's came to 0.6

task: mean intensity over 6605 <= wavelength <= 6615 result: 14.9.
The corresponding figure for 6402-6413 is 15.4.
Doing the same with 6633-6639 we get 15.0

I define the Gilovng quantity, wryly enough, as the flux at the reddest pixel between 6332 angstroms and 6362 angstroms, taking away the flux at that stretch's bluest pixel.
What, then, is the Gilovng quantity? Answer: 0.3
